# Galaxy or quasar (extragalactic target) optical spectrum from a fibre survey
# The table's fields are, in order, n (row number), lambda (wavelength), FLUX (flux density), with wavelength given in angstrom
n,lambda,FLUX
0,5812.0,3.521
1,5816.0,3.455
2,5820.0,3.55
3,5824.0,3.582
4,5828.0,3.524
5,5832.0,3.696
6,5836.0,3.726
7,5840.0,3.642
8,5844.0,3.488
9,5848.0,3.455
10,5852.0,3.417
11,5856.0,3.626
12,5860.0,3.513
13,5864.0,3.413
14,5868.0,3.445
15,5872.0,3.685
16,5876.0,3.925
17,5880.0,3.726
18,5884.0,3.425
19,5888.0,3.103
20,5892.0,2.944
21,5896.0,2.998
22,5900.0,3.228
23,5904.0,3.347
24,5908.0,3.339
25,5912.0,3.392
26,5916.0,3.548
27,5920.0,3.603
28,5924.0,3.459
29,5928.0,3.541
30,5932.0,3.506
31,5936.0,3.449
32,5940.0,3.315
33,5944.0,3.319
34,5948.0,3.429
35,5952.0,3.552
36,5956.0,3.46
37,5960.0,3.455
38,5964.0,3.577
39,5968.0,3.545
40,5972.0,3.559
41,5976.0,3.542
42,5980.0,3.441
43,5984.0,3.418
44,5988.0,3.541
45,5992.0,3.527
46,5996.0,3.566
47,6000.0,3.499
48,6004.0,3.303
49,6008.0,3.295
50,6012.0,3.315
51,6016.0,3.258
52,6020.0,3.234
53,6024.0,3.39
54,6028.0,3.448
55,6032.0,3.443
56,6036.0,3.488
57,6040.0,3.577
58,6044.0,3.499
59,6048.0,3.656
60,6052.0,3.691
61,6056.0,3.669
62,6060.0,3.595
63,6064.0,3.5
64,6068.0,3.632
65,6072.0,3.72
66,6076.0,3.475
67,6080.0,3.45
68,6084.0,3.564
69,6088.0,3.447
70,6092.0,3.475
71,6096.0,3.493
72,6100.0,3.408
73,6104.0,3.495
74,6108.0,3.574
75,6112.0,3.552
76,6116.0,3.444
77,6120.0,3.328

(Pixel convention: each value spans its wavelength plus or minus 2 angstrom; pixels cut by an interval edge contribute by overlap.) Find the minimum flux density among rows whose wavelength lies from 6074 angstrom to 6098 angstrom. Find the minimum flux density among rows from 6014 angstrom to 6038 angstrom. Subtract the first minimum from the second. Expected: -0.21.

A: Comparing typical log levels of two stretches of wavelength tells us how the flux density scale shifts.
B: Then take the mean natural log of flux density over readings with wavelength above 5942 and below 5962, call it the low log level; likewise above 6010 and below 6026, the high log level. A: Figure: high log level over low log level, 0.97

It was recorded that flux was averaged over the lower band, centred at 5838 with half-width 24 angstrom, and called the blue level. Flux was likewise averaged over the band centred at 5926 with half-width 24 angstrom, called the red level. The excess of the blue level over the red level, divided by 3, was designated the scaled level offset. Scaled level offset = 0.04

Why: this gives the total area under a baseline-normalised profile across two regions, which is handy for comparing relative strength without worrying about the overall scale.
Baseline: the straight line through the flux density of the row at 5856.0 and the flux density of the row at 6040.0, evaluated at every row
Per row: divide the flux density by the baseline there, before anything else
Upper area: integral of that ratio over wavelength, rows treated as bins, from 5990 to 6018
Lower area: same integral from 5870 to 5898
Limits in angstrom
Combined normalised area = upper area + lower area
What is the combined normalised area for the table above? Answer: 52.8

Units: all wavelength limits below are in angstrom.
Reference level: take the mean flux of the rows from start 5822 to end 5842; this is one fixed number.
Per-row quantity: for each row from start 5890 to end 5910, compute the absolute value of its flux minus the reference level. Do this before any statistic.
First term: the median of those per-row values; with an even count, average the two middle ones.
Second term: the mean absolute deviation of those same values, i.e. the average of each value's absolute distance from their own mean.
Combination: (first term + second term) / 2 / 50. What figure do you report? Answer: 0.0057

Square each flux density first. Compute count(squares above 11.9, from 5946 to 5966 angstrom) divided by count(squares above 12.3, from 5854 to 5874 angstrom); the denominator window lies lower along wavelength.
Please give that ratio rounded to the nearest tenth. 1.3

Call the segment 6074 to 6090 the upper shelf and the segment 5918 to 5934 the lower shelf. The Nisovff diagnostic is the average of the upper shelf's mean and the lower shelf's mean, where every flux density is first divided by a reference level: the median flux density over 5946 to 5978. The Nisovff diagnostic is 0.99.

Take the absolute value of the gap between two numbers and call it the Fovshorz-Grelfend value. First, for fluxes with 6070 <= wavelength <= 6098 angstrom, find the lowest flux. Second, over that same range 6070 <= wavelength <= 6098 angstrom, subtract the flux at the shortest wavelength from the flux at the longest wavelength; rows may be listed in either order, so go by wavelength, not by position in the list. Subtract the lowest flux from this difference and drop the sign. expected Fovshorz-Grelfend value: 3.67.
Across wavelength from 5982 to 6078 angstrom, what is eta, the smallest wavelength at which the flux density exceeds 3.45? 5988.0 angstrom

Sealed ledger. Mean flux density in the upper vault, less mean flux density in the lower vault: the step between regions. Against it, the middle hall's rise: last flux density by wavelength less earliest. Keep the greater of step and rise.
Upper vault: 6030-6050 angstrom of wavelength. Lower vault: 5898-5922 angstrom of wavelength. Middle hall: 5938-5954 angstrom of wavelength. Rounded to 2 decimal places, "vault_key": 0.24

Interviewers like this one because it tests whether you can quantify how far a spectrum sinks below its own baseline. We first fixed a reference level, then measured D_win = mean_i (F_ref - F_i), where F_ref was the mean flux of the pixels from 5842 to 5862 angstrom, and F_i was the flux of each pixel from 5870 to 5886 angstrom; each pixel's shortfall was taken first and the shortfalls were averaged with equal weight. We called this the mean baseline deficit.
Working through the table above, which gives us -0.19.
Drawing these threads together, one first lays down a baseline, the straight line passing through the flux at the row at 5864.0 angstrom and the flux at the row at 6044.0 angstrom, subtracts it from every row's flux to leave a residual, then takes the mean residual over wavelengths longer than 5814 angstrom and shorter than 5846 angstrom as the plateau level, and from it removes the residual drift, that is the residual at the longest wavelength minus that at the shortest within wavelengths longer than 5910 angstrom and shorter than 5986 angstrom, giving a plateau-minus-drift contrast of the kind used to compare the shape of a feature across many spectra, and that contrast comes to 0.19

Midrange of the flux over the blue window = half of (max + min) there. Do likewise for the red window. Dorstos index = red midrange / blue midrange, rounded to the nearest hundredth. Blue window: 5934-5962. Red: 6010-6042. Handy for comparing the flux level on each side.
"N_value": 0.99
